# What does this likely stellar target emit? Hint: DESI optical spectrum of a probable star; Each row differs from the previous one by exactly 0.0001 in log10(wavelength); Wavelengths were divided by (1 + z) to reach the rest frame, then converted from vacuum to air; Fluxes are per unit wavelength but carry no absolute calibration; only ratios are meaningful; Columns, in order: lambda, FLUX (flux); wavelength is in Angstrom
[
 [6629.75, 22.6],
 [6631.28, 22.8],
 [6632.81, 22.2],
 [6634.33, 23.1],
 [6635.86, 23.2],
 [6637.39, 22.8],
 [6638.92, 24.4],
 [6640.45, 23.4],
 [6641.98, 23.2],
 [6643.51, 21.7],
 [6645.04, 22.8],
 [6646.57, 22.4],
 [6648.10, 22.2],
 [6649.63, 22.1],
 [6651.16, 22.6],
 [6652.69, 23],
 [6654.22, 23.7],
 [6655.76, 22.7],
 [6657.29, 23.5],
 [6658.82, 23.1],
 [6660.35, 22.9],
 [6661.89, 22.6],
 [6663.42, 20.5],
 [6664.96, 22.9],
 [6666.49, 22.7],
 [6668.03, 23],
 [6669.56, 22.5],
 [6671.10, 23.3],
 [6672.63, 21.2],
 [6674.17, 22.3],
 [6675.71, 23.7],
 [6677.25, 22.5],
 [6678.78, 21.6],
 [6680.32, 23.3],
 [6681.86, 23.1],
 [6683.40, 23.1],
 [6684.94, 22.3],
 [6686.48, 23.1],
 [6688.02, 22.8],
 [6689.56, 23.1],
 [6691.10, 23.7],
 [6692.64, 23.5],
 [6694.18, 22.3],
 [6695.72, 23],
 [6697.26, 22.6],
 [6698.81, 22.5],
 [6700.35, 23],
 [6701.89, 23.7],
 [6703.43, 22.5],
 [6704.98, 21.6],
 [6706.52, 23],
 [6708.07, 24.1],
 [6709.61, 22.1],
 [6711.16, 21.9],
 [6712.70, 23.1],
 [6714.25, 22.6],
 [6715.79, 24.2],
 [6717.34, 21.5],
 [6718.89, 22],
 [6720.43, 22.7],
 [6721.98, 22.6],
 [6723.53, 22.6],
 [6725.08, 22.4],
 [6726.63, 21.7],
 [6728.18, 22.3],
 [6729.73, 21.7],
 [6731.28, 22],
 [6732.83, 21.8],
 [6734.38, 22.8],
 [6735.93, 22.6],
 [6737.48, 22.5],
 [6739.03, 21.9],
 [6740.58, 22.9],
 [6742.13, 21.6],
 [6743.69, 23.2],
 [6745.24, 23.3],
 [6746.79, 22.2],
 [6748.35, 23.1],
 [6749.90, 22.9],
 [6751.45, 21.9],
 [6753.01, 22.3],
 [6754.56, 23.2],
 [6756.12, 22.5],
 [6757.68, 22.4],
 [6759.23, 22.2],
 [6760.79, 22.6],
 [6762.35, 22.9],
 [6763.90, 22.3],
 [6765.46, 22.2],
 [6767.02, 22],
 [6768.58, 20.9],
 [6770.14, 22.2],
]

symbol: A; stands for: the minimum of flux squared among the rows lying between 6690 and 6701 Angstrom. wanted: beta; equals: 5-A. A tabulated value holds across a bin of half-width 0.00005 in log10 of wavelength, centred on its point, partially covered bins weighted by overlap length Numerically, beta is -492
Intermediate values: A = 497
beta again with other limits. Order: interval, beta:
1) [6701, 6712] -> -462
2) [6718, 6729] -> -466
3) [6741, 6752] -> -462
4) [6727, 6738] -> -466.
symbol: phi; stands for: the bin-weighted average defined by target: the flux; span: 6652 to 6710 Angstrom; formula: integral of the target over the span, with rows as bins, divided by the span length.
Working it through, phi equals 22.8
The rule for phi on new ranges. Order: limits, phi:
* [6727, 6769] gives 22.4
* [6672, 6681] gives 22.4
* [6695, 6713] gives 22.7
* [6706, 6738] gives 22.5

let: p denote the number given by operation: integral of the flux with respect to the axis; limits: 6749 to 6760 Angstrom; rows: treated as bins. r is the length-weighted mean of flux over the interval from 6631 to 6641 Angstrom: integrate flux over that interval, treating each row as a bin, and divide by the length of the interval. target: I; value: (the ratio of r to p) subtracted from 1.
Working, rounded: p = 248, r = 23.1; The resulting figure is 0.91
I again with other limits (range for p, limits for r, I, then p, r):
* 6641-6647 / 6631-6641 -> 0.83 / 135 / 23.1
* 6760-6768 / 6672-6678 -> 0.87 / 179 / 22.4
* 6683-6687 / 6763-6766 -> 0.76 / 91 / 22.3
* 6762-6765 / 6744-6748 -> 0.66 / 68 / 22.8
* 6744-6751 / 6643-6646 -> 0.86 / 160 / 22.3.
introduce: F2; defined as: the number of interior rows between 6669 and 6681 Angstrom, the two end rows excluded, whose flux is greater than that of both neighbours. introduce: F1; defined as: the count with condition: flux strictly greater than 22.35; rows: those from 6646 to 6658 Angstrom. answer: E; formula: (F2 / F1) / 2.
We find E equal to 0.17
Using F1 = 6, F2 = 2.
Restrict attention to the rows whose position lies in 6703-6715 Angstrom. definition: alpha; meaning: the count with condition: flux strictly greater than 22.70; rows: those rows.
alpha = 3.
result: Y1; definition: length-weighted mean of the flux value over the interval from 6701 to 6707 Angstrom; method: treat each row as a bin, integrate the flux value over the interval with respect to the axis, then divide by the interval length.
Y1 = 22.7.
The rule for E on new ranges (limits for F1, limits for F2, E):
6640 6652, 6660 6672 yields 0.20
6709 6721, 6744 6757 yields 0.25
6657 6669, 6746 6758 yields 0.14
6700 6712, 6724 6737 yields 0.30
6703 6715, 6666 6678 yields 0.30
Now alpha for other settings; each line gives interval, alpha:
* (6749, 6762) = 2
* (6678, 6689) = 5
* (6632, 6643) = 6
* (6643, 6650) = 1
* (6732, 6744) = 3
